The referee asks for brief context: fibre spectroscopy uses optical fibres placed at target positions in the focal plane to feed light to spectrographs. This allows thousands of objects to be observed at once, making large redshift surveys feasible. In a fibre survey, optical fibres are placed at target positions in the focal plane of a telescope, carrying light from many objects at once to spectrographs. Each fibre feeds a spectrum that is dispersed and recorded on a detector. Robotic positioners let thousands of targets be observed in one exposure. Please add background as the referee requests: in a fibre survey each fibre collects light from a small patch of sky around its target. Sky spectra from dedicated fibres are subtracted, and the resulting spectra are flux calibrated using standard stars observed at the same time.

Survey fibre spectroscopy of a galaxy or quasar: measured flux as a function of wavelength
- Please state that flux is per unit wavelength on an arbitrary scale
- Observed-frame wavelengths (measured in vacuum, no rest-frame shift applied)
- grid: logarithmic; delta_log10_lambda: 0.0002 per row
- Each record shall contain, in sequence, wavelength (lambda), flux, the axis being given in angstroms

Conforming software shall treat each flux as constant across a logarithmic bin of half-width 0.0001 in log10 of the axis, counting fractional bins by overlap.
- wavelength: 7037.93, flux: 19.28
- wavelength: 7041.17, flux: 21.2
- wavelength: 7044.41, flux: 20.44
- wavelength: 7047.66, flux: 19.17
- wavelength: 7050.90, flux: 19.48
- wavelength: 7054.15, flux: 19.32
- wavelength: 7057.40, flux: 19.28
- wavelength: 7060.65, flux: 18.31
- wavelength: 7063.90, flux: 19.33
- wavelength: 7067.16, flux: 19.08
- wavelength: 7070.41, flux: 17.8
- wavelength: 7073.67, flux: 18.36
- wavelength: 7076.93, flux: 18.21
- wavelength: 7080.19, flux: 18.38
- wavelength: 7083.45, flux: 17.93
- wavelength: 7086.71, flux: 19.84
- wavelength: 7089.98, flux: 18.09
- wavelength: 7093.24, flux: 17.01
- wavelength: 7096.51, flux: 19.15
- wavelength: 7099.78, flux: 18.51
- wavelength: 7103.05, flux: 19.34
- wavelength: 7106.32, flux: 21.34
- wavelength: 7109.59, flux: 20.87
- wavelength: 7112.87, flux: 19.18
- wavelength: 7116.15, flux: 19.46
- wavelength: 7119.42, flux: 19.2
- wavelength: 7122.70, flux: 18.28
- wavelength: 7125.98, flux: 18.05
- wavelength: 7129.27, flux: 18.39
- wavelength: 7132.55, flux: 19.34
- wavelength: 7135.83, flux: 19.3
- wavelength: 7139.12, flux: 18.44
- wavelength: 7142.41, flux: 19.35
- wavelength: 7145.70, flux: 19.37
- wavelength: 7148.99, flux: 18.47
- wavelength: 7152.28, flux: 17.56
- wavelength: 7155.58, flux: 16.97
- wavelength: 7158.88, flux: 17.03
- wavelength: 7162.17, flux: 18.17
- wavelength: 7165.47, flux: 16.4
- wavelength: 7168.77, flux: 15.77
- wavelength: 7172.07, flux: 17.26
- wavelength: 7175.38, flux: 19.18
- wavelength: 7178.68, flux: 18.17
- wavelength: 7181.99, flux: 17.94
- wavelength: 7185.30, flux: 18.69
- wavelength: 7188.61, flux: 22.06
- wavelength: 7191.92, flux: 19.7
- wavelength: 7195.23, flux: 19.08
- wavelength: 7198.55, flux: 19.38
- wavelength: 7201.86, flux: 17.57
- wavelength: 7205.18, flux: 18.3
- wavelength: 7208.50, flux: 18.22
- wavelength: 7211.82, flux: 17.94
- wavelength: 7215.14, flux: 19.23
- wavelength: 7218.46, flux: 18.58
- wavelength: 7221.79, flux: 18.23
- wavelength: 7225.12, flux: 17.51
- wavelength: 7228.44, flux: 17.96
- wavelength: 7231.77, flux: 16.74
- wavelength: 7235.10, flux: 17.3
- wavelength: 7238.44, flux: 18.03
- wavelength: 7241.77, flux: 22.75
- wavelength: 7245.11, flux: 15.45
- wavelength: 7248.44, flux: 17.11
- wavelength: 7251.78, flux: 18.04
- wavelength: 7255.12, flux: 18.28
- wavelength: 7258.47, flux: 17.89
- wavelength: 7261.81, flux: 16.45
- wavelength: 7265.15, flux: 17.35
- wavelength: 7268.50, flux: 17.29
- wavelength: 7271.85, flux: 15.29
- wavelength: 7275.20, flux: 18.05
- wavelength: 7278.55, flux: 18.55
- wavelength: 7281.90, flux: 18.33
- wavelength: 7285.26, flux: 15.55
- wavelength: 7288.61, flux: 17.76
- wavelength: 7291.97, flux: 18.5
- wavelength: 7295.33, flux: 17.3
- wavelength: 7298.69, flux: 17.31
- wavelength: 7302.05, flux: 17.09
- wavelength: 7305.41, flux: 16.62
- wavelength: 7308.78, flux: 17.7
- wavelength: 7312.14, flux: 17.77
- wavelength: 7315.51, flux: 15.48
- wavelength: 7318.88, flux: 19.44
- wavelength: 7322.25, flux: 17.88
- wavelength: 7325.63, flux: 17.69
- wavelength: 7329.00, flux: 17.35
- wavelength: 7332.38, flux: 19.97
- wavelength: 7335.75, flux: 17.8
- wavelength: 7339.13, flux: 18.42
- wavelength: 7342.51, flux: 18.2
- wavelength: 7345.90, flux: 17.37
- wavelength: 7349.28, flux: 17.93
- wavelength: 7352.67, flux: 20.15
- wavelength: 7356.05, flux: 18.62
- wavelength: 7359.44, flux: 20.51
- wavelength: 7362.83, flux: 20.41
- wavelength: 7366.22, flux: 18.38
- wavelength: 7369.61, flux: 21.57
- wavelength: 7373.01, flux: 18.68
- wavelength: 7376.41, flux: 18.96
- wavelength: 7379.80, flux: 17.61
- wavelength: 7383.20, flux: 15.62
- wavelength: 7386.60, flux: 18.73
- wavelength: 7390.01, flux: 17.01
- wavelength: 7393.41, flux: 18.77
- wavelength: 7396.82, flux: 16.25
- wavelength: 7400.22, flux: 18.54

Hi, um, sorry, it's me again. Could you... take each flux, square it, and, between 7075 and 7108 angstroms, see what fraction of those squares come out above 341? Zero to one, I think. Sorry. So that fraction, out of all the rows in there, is 0.50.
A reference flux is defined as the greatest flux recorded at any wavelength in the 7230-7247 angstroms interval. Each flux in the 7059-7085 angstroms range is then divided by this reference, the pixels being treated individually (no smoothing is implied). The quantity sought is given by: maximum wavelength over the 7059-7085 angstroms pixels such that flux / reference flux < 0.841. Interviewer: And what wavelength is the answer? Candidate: 7083.45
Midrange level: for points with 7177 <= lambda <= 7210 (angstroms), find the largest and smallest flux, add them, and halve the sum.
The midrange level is 19.8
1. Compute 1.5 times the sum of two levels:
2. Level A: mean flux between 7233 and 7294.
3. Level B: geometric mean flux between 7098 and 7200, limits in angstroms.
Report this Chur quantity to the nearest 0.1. 54.5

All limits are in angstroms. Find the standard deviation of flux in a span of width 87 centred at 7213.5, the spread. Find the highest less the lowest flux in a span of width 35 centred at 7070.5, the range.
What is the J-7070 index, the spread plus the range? 3.5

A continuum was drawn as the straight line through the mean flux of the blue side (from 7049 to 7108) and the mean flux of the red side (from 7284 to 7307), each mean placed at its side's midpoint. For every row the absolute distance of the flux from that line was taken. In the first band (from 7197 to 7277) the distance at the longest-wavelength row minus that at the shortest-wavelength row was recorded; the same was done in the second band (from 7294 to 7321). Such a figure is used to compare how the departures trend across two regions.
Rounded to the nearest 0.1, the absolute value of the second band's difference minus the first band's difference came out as 3.1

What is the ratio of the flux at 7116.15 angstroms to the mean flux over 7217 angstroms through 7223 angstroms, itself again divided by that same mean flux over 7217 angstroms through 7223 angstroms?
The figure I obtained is 0.057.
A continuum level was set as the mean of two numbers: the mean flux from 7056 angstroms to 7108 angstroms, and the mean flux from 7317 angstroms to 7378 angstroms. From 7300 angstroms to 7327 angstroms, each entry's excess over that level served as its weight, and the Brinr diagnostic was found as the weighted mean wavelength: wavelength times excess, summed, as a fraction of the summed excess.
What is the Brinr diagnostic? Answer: 7311.7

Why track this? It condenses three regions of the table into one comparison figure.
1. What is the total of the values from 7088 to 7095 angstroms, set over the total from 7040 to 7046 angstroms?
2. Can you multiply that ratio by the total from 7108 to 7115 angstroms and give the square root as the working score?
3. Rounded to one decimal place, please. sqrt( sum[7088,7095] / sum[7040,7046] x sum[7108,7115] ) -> 5.8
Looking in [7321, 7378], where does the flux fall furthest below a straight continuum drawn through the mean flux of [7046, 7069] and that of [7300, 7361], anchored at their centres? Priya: 7329.00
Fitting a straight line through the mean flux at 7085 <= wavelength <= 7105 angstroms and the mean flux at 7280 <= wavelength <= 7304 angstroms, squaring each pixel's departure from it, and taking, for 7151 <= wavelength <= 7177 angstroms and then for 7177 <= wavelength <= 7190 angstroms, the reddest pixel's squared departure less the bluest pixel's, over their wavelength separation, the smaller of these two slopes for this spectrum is 0.02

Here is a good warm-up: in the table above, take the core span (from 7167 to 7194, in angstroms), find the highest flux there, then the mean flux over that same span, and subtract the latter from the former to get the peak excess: 3.5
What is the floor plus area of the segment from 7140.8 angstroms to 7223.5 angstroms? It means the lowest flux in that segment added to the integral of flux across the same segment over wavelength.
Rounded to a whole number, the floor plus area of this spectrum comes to 1533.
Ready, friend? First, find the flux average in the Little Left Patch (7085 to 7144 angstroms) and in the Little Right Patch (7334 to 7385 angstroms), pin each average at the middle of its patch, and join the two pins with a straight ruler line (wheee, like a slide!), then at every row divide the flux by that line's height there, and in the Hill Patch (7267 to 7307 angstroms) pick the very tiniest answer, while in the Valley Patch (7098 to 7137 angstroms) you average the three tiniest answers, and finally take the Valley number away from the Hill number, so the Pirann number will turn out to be -0.15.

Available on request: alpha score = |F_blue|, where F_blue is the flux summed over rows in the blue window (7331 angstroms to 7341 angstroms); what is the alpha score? 56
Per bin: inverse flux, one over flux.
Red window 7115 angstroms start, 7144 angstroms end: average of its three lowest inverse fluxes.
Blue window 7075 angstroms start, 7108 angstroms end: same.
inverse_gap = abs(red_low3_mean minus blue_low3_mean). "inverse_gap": 0.0019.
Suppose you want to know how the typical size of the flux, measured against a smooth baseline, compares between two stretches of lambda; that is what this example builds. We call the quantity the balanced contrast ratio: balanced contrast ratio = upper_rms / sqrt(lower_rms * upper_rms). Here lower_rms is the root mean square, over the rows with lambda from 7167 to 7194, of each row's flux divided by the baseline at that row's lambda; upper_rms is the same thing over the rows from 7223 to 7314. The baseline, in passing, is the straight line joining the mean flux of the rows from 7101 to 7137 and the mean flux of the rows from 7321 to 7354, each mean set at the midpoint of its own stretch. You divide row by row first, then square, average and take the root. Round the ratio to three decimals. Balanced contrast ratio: 0.982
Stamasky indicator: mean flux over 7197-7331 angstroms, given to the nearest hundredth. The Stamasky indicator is 17.73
